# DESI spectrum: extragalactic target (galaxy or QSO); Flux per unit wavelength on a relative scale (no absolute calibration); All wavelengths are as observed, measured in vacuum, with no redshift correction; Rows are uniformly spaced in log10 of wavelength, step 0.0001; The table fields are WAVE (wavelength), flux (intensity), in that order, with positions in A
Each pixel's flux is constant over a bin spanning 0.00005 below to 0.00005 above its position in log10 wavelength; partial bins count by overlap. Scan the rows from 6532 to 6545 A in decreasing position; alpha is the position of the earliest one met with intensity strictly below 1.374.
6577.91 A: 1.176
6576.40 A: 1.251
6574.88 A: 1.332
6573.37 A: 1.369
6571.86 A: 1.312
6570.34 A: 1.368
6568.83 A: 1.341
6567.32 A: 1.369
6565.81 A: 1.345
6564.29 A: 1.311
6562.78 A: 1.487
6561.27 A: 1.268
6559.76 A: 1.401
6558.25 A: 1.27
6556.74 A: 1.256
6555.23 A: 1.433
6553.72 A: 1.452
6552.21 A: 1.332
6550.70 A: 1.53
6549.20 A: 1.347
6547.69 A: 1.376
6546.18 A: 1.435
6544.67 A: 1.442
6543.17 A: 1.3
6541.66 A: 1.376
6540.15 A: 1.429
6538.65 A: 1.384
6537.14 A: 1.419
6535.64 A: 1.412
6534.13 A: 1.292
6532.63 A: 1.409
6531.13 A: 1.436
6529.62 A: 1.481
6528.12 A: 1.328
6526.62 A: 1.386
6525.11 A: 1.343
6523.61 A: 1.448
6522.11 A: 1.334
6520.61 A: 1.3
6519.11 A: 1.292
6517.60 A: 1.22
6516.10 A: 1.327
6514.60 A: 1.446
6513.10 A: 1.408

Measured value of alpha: 6543.17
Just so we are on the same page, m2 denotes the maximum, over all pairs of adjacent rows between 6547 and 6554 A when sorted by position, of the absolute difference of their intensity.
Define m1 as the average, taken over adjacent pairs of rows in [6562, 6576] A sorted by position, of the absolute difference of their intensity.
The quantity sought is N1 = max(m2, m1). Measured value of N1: 0.20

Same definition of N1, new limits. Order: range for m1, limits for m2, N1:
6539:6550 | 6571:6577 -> 0.08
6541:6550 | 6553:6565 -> 0.22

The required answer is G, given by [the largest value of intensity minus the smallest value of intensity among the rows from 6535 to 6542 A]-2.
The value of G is -1.95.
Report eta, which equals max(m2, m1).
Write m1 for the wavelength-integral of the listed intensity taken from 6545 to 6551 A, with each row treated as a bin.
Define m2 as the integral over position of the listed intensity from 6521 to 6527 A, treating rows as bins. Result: 8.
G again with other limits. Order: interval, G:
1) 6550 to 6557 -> -1.73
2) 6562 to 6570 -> -1.82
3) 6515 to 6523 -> -1.89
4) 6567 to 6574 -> -1.94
